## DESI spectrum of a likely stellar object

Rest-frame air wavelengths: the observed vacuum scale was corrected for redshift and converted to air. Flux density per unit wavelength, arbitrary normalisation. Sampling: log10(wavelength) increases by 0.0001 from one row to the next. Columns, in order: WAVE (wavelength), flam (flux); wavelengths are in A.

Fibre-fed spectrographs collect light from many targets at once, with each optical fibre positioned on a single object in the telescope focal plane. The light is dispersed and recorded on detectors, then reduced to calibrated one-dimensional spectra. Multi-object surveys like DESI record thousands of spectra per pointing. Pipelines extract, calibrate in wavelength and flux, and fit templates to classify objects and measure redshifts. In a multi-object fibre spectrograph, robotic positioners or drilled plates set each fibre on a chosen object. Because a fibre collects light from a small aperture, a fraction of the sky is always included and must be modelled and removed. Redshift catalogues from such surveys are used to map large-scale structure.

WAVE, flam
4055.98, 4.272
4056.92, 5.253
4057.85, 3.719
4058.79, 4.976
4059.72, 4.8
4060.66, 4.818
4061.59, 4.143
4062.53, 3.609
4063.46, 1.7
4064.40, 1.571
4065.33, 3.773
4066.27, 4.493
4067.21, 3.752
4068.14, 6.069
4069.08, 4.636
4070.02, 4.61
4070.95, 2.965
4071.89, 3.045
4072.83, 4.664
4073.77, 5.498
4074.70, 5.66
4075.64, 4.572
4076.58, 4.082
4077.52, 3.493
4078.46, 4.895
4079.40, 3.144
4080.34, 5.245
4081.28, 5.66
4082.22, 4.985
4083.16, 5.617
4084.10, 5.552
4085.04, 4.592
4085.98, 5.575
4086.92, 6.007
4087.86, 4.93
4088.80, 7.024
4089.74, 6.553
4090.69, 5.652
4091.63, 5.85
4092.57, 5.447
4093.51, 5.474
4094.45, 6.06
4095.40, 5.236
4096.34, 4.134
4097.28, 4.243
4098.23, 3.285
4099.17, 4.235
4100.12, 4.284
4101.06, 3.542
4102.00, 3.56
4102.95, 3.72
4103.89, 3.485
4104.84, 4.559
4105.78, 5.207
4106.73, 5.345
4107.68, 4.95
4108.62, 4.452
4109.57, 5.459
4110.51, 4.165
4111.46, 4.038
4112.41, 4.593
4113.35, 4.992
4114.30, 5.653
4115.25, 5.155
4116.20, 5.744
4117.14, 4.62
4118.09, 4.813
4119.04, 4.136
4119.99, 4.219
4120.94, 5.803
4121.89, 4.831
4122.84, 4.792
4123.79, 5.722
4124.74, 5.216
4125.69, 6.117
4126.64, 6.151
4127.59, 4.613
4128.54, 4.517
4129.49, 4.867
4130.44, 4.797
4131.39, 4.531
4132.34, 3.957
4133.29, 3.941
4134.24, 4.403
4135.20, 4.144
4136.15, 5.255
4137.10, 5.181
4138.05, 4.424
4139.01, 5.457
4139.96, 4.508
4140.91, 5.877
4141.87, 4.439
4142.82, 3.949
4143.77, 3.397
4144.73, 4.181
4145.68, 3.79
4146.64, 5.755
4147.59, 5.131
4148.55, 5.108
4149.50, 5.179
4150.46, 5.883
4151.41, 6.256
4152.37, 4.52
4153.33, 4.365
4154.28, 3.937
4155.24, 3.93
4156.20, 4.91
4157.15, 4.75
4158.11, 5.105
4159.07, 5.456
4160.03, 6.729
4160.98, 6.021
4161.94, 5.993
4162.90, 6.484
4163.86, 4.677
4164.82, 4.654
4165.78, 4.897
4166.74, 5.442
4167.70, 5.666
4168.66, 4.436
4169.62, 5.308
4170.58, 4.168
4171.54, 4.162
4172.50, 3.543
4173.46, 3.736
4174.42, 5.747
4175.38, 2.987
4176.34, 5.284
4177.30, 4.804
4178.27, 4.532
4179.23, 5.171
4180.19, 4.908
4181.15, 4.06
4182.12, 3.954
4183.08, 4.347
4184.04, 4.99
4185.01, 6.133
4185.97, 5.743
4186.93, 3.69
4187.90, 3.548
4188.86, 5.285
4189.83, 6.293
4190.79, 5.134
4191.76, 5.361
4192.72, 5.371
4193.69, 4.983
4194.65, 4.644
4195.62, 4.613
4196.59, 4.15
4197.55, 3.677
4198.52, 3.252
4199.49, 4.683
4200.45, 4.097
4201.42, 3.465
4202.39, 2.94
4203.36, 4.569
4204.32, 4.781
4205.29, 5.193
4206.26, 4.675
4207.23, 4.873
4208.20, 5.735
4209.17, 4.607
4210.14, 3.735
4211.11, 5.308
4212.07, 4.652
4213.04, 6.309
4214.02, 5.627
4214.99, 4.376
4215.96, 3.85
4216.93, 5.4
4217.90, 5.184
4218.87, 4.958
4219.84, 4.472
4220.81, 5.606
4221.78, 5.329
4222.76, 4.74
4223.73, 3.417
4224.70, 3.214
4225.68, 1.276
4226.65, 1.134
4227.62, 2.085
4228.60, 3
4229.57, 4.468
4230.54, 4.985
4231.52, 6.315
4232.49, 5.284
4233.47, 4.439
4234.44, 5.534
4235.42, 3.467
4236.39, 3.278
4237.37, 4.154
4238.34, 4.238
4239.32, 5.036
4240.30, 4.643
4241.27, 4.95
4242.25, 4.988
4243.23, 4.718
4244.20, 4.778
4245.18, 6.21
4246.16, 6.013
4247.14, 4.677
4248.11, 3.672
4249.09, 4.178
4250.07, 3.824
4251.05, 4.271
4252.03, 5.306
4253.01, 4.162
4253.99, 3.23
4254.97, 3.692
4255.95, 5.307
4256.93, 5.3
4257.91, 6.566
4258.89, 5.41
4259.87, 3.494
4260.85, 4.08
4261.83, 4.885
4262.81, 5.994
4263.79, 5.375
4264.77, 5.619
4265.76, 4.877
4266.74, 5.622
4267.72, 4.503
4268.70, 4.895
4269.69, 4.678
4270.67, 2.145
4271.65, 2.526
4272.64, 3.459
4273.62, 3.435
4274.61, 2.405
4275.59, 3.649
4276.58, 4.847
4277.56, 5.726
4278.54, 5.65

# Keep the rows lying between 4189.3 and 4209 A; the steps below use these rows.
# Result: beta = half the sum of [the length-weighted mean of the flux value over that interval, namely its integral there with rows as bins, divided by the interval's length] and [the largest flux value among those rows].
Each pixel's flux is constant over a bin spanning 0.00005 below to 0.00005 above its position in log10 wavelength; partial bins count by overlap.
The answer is 5.46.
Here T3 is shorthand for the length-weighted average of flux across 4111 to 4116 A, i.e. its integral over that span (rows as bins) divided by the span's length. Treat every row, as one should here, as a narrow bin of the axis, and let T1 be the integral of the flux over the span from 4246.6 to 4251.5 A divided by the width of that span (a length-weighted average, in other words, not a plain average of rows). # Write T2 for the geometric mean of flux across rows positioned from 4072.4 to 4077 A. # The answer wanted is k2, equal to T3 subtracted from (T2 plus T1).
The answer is 4.1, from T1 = 4.1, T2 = 4.86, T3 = 4.9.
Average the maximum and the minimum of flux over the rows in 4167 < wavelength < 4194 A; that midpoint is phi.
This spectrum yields 4.6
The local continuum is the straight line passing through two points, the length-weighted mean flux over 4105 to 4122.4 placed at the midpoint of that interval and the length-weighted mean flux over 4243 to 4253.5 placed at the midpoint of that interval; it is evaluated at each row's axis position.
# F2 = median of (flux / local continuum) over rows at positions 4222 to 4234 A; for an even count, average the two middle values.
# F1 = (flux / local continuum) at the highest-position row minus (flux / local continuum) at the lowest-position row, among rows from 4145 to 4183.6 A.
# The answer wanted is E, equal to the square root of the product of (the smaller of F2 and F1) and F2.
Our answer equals 0.32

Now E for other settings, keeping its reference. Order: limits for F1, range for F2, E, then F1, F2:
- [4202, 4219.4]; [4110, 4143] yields 0.65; 0.4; 0.98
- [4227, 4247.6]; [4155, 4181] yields 0.75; 0.6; 1.02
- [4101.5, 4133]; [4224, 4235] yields 0.29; 0.1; 0.94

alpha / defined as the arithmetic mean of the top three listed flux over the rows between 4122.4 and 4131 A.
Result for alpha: 6.0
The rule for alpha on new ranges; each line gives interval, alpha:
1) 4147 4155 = 5.8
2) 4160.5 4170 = 6.2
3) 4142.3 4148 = 5.0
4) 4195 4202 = 4.5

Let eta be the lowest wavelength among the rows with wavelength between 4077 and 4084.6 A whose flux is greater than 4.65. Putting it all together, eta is 4078.46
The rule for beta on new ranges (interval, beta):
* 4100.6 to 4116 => 5.11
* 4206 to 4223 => 5.64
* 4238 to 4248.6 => 5.56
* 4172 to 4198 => 5.49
